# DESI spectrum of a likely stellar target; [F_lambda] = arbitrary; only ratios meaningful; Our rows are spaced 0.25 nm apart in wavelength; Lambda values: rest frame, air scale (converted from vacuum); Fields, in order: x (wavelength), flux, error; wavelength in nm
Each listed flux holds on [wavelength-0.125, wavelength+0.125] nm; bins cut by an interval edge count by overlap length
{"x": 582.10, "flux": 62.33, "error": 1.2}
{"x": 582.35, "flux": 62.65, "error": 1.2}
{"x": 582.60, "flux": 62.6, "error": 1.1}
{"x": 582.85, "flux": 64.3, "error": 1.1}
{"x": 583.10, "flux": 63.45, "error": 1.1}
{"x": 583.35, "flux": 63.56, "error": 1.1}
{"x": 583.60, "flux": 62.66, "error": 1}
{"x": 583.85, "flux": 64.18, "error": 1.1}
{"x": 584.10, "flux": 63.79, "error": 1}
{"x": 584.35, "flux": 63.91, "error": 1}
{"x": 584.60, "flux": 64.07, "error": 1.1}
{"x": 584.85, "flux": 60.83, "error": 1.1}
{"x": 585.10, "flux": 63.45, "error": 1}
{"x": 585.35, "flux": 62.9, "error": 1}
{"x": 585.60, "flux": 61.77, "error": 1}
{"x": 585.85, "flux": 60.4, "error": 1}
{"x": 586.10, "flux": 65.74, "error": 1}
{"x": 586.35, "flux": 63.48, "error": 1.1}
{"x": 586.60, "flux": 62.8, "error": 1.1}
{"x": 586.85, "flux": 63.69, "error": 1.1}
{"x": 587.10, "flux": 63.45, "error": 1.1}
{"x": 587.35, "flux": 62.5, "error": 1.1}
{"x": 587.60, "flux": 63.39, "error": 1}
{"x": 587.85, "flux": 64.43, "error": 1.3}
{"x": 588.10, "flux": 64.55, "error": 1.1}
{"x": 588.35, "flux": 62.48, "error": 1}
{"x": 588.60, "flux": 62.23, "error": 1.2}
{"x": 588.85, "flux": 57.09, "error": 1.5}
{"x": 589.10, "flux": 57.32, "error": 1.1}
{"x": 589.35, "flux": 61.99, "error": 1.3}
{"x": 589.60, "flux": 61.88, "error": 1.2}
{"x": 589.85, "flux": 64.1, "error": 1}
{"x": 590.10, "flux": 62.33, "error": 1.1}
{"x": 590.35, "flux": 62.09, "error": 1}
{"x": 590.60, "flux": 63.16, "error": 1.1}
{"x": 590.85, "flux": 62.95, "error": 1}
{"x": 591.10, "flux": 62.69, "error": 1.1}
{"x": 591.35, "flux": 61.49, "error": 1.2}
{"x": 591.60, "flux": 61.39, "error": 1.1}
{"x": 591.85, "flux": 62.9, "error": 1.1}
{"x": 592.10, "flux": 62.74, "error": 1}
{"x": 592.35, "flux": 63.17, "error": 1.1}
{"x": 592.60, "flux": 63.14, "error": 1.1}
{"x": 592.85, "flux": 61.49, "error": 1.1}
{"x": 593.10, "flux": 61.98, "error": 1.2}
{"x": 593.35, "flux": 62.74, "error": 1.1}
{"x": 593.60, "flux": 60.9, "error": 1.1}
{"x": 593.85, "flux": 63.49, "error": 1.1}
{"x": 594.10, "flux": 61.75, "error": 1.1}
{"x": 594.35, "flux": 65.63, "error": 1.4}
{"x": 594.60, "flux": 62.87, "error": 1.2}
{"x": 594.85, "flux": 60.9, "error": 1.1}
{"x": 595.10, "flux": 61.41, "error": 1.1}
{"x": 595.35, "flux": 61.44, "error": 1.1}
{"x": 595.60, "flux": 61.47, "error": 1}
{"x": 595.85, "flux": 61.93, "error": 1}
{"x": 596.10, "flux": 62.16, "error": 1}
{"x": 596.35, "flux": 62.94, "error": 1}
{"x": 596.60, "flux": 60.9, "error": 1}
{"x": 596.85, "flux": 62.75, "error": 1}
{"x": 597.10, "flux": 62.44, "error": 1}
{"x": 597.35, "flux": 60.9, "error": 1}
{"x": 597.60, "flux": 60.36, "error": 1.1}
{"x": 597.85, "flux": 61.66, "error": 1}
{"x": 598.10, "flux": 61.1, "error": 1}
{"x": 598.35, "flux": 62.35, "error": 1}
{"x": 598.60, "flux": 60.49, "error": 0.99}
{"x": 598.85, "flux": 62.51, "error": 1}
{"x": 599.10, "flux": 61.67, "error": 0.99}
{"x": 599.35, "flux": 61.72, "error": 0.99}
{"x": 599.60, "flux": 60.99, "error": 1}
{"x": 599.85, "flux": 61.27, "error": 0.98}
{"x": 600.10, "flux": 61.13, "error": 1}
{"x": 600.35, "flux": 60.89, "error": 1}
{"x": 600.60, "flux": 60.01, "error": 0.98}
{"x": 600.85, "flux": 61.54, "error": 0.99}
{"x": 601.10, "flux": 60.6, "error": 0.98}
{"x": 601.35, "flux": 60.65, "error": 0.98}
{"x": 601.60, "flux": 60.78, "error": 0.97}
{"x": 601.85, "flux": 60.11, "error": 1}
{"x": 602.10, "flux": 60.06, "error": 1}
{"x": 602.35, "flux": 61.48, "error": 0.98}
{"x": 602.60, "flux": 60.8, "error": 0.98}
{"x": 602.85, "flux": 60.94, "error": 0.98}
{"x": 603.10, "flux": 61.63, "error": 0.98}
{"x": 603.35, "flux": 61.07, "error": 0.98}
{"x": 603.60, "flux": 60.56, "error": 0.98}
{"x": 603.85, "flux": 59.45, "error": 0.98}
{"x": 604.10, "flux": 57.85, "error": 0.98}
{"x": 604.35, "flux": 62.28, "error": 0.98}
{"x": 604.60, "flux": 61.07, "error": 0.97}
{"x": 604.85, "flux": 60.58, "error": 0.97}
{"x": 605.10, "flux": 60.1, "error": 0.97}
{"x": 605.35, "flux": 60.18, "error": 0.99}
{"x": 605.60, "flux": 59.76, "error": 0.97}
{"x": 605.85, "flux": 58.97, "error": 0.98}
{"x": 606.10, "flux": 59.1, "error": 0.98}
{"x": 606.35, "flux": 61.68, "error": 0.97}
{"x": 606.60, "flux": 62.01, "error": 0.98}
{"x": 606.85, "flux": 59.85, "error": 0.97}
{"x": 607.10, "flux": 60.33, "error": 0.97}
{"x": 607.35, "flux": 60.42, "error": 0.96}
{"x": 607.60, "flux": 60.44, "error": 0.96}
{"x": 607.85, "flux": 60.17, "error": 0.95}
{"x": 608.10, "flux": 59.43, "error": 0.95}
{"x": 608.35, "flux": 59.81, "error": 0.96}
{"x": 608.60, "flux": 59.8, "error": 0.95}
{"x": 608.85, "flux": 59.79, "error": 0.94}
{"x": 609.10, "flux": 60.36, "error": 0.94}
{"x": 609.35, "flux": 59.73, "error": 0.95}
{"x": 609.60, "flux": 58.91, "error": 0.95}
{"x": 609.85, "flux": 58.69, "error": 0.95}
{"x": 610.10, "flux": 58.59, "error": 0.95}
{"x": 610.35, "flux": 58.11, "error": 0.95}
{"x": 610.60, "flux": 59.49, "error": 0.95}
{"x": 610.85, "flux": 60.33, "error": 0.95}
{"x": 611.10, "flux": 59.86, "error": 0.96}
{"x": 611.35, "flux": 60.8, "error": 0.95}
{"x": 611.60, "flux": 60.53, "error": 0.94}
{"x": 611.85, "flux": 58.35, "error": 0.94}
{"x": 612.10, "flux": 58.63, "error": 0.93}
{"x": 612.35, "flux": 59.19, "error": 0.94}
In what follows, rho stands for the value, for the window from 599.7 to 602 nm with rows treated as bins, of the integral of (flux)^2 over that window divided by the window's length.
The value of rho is 3693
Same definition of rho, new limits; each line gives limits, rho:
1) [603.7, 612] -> 3589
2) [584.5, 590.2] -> 3906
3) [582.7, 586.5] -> 3999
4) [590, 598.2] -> 3865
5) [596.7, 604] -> 3732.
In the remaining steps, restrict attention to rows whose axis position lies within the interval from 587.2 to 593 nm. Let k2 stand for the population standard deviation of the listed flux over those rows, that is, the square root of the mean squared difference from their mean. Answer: 1.77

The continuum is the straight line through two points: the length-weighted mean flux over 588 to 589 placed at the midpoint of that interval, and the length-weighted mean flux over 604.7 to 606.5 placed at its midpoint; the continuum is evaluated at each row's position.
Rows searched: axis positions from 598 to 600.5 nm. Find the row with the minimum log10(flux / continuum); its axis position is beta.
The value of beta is 598.60 nm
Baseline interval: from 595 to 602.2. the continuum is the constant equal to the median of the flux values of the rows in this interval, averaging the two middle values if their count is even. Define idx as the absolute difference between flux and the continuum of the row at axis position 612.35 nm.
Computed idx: 2.1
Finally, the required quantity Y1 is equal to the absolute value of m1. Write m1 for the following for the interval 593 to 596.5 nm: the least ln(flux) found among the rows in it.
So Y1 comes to 4.11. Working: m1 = 4.11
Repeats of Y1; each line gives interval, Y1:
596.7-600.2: 4.10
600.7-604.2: 4.06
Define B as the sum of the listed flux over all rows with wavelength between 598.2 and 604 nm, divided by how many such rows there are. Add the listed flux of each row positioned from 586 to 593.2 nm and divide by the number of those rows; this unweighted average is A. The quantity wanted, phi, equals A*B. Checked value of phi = 3812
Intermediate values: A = 62.5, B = 61.0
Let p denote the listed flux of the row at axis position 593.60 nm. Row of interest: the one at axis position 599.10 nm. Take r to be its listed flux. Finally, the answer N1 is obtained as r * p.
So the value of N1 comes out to 3756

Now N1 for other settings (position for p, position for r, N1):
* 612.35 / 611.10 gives 3543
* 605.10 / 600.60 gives 3607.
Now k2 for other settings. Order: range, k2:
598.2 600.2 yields 0.64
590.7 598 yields 1.06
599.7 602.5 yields 0.53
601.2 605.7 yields 0.93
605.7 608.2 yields 0.95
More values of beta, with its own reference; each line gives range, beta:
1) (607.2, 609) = 608.10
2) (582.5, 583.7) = 582.60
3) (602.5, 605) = 604.10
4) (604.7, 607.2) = 605.85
